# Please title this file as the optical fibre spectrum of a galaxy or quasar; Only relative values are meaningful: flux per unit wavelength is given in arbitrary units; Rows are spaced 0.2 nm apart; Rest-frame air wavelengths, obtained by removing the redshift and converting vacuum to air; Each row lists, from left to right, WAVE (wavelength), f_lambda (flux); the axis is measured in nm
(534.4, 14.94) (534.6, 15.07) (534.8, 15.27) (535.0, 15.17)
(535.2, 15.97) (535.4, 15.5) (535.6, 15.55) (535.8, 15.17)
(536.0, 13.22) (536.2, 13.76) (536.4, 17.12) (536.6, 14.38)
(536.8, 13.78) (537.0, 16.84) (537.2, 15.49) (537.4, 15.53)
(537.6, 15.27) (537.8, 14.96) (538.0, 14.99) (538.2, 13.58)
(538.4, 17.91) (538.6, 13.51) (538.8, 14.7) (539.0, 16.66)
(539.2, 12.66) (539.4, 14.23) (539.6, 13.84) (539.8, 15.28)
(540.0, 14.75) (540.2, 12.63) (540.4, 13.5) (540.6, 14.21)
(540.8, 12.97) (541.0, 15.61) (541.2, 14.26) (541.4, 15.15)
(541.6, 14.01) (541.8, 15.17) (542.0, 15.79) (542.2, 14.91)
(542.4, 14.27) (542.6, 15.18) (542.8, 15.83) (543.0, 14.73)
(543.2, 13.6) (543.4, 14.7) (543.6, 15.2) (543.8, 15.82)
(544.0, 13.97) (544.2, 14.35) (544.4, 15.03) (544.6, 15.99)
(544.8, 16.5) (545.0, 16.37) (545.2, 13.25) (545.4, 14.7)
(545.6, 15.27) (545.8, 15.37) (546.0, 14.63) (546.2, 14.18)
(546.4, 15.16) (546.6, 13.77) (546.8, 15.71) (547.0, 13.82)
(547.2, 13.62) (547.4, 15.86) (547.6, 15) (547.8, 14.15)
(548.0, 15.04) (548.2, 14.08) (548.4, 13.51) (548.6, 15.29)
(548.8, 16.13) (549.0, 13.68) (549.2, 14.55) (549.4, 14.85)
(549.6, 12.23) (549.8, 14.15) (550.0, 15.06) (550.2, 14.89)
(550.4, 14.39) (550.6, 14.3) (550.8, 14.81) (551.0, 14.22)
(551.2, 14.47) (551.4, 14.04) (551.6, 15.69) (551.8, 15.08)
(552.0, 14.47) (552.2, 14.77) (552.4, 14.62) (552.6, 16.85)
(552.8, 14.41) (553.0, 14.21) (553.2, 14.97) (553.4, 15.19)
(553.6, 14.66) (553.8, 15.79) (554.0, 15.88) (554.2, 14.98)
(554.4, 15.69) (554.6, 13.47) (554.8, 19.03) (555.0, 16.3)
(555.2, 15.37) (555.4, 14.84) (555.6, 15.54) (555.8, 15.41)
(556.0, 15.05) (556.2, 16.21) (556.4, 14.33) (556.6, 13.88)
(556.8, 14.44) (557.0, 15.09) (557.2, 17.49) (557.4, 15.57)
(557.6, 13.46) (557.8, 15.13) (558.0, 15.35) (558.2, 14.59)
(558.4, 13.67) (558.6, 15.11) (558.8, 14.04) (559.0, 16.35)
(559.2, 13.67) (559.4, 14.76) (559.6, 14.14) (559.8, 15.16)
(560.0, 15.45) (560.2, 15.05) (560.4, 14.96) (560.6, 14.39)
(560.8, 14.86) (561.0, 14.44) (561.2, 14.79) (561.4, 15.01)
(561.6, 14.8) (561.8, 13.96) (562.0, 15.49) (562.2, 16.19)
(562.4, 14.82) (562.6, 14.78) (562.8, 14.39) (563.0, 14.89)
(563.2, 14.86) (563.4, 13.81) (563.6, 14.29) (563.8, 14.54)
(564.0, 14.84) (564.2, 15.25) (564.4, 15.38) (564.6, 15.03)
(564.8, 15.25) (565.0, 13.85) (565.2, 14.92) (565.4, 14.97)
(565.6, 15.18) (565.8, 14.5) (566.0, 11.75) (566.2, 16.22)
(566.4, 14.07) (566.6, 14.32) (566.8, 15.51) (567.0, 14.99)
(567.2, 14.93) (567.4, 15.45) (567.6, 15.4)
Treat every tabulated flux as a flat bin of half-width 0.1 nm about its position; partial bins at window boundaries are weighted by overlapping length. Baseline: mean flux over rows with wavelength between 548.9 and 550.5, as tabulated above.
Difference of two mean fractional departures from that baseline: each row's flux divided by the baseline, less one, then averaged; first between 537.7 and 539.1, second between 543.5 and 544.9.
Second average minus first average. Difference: 0.01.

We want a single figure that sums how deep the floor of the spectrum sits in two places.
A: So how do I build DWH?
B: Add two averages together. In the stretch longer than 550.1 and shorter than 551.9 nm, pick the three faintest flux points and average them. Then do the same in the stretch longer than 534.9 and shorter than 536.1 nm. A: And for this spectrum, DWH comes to 28.7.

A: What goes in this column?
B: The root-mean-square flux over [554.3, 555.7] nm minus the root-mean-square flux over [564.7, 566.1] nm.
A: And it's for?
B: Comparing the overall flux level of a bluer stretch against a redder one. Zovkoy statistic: 1.4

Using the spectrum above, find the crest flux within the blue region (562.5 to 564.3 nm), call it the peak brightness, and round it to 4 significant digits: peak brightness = 15.25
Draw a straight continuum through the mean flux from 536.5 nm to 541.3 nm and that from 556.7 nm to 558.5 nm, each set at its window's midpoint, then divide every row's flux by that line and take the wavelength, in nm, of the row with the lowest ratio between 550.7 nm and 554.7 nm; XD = 554.6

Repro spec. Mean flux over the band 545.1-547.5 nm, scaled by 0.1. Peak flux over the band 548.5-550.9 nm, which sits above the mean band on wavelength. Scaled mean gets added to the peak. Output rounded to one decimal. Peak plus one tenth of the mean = 17.6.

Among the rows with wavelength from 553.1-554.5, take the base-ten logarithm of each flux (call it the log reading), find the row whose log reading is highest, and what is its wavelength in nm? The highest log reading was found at 554.0 nm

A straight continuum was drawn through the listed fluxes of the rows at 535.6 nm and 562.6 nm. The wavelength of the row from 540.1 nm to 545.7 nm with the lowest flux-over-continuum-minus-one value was 540.2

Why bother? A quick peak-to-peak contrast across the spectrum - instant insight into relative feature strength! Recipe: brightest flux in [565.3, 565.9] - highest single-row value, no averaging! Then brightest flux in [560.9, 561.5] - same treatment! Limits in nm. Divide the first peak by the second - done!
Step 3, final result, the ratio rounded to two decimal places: 1.01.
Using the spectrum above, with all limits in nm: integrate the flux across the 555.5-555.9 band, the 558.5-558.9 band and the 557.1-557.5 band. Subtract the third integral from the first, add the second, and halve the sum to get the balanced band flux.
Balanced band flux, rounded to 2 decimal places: 2.70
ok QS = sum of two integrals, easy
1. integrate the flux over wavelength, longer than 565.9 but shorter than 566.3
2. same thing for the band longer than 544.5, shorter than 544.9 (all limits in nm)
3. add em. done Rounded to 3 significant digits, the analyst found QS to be 12.1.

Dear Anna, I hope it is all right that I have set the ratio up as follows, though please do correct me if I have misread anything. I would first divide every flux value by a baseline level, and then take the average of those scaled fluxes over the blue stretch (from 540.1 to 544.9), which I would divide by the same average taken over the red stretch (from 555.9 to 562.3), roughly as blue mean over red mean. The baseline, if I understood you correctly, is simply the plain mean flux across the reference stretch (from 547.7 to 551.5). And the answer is 0.99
